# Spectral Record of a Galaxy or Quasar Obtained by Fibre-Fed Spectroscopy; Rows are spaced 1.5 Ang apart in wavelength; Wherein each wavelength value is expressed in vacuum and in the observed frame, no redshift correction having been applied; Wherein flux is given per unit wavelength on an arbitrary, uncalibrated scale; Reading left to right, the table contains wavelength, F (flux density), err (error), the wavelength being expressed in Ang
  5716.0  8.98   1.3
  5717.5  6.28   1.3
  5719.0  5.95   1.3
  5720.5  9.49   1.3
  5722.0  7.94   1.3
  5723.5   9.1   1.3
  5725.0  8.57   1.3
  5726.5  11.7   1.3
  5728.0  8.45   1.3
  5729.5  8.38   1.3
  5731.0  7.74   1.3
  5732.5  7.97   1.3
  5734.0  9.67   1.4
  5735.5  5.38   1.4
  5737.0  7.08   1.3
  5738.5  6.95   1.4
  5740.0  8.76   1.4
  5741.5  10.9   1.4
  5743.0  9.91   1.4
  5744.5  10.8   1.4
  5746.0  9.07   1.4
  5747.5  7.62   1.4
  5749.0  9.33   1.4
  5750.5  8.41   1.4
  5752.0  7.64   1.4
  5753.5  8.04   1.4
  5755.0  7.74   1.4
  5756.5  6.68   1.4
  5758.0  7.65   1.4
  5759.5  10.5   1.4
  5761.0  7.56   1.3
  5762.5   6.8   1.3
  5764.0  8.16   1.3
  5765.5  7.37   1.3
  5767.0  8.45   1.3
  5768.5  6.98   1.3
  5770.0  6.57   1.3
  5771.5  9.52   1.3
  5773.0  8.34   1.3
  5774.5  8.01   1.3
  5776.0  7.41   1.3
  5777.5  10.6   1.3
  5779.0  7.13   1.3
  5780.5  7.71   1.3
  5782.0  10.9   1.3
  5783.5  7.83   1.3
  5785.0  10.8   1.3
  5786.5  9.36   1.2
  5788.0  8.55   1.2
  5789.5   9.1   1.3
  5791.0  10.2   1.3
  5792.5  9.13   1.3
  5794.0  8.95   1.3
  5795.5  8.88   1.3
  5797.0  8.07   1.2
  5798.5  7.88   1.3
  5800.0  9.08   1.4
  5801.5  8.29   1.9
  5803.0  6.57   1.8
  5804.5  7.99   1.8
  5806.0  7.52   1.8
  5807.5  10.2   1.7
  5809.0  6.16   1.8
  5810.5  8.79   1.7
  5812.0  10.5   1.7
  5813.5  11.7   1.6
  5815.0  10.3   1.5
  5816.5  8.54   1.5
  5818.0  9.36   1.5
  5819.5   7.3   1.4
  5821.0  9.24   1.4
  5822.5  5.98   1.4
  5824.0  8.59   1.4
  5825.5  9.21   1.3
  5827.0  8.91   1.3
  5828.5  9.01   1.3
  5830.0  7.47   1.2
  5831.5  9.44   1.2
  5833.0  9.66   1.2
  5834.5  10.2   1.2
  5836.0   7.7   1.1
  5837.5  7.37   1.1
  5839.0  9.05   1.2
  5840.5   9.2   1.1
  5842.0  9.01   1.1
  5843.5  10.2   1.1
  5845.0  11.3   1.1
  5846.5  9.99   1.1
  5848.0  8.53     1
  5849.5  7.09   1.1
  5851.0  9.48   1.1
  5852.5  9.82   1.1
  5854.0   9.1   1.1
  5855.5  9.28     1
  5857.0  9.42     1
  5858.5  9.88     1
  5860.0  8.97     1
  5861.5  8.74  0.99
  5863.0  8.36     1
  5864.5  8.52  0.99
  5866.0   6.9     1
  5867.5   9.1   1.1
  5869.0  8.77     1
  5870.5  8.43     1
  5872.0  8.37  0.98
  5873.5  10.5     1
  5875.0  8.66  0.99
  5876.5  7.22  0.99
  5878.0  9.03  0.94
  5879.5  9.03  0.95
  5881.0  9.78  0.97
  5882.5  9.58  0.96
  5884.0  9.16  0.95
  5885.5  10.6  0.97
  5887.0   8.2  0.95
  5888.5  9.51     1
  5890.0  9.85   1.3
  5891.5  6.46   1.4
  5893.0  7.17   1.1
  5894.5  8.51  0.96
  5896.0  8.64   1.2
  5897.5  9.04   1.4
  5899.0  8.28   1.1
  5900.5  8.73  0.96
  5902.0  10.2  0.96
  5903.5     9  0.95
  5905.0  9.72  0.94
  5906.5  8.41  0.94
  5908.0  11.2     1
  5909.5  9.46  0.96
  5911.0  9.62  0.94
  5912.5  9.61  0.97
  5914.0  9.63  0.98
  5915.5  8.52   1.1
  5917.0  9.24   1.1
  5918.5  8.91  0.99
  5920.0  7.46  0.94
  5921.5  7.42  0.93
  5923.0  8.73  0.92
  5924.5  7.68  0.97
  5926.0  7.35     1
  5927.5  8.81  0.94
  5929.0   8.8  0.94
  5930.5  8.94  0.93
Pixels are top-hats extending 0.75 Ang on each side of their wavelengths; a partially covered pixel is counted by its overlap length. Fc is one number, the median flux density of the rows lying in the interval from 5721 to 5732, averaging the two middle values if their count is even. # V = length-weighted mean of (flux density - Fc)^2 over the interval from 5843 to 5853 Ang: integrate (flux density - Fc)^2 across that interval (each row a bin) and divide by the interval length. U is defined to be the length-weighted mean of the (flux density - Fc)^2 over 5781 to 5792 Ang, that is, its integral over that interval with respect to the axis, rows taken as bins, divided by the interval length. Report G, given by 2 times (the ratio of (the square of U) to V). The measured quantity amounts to 3.8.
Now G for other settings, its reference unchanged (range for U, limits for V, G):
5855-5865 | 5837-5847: 0.3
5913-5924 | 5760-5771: 0.5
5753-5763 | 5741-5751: 2.8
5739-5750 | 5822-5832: 7.9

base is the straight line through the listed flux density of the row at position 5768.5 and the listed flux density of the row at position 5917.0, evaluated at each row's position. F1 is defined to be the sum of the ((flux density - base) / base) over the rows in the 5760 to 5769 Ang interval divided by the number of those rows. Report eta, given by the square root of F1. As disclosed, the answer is 0.30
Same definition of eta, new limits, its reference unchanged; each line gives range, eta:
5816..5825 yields 0.23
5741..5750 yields 0.67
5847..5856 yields 0.28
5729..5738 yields 0.44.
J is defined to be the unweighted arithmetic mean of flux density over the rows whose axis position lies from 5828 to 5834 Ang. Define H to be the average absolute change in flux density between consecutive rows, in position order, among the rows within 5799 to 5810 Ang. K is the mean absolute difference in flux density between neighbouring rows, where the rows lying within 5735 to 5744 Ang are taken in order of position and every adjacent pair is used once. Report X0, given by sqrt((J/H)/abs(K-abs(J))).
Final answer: 0.80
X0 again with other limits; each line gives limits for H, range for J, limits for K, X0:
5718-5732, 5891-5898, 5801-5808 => 0.85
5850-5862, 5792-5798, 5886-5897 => 1.65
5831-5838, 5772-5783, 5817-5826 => 1.21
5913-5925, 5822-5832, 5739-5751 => 1.18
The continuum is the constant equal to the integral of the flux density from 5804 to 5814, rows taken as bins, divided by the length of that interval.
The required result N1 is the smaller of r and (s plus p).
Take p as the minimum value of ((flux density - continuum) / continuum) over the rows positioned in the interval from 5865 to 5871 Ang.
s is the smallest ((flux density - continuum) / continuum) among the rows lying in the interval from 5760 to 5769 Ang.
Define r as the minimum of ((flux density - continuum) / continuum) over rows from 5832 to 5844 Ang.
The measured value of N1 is -0.47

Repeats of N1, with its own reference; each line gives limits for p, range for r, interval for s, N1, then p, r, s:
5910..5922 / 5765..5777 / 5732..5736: -0.57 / -0.17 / -0.26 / -0.40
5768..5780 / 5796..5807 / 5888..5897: -0.54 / -0.26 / -0.26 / -0.28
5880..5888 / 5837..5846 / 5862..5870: -0.31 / -0.08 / -0.18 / -0.23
